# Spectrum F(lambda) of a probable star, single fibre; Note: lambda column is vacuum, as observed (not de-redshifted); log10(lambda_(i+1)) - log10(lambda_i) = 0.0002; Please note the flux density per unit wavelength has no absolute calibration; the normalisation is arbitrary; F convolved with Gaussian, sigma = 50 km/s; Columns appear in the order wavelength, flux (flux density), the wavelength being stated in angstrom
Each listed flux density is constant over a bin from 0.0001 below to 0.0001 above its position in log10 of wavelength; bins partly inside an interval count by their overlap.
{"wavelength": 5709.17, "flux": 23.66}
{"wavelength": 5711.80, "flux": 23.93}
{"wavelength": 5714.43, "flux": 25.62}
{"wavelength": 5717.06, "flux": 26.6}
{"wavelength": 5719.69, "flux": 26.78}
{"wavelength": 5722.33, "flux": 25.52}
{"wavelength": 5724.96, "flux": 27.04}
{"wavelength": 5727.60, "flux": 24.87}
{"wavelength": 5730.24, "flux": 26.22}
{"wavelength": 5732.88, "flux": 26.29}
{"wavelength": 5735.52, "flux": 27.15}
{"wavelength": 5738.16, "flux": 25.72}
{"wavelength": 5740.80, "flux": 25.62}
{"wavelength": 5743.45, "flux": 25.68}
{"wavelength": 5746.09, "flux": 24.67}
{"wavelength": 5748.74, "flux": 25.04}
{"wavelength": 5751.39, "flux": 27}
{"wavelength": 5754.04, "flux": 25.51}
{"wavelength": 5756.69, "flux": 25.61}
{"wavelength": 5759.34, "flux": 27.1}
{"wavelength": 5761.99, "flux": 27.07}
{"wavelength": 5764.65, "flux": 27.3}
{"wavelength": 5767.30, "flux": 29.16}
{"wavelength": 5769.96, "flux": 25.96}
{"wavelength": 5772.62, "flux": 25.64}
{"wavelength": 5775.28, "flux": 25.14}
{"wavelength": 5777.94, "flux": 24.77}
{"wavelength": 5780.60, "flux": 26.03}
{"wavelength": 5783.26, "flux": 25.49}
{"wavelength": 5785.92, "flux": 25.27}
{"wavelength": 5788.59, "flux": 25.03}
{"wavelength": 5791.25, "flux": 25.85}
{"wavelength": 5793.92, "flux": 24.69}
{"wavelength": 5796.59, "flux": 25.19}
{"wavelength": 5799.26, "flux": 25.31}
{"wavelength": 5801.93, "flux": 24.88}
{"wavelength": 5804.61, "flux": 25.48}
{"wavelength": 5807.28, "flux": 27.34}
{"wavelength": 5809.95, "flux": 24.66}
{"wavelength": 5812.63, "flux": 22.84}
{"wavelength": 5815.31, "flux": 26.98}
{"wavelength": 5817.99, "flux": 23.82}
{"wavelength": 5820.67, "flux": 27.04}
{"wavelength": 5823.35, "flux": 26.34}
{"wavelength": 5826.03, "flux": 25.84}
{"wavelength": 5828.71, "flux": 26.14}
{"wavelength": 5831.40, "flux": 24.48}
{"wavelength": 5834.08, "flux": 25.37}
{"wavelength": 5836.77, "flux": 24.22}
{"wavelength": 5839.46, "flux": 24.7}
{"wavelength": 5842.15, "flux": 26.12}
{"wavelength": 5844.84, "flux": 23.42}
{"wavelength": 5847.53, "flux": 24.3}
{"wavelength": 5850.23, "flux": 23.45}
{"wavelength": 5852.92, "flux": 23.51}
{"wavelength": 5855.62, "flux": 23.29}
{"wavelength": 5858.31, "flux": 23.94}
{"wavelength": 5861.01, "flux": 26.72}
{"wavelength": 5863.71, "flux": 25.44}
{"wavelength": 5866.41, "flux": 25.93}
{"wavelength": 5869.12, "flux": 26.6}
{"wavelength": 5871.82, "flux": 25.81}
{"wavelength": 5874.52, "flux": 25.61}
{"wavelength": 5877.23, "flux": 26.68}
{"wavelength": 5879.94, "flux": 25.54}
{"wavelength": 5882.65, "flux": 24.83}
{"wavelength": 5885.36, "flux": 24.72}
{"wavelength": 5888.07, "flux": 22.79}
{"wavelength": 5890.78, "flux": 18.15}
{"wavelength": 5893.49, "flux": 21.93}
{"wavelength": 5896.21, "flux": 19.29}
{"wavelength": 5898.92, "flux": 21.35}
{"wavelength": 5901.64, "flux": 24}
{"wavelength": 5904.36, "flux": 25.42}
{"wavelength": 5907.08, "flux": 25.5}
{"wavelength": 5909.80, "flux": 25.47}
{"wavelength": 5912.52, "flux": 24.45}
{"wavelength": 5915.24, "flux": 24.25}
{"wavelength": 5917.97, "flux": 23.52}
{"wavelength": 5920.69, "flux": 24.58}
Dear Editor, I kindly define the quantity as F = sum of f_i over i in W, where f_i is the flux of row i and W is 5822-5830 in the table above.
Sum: 78.3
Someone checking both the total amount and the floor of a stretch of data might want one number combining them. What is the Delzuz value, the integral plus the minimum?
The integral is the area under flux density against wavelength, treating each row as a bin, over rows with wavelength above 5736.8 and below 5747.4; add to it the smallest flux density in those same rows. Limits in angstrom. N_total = 294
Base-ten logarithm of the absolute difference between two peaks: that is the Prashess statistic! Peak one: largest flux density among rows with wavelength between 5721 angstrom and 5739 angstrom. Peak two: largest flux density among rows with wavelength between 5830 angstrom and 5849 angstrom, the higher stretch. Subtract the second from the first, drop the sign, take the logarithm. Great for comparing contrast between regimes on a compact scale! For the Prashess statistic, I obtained 0.0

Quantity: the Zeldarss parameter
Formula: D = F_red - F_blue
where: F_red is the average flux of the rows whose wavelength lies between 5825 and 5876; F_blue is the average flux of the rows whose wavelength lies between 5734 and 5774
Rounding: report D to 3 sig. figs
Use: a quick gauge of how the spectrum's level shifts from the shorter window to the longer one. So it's -1.29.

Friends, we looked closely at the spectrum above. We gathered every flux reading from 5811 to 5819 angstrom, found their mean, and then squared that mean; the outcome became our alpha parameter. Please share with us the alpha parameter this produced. 603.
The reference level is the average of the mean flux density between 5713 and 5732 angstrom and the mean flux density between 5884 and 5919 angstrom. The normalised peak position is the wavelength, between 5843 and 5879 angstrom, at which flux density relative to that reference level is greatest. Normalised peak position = 5861.01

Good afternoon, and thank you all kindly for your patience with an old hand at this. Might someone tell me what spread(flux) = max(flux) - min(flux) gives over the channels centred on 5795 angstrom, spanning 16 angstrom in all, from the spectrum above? 1.2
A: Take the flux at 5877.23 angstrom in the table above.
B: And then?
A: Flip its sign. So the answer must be -26.7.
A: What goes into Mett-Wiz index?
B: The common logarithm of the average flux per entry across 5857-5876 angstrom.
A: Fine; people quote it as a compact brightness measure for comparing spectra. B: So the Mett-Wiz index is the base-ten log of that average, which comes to 1.410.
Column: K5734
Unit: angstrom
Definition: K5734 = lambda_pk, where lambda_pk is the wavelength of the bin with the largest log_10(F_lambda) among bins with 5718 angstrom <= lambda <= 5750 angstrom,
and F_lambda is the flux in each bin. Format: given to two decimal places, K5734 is 5735.52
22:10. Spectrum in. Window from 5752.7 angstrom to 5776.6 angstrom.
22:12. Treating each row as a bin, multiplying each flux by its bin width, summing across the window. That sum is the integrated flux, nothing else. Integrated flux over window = 633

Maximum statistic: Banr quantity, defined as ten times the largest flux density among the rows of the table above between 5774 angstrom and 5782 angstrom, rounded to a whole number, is 260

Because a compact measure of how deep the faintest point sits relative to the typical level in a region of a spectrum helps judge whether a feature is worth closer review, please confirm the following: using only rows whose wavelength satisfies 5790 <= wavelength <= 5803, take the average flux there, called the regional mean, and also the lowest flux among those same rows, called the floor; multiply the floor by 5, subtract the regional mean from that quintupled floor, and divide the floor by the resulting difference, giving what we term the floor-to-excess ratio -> 0.251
